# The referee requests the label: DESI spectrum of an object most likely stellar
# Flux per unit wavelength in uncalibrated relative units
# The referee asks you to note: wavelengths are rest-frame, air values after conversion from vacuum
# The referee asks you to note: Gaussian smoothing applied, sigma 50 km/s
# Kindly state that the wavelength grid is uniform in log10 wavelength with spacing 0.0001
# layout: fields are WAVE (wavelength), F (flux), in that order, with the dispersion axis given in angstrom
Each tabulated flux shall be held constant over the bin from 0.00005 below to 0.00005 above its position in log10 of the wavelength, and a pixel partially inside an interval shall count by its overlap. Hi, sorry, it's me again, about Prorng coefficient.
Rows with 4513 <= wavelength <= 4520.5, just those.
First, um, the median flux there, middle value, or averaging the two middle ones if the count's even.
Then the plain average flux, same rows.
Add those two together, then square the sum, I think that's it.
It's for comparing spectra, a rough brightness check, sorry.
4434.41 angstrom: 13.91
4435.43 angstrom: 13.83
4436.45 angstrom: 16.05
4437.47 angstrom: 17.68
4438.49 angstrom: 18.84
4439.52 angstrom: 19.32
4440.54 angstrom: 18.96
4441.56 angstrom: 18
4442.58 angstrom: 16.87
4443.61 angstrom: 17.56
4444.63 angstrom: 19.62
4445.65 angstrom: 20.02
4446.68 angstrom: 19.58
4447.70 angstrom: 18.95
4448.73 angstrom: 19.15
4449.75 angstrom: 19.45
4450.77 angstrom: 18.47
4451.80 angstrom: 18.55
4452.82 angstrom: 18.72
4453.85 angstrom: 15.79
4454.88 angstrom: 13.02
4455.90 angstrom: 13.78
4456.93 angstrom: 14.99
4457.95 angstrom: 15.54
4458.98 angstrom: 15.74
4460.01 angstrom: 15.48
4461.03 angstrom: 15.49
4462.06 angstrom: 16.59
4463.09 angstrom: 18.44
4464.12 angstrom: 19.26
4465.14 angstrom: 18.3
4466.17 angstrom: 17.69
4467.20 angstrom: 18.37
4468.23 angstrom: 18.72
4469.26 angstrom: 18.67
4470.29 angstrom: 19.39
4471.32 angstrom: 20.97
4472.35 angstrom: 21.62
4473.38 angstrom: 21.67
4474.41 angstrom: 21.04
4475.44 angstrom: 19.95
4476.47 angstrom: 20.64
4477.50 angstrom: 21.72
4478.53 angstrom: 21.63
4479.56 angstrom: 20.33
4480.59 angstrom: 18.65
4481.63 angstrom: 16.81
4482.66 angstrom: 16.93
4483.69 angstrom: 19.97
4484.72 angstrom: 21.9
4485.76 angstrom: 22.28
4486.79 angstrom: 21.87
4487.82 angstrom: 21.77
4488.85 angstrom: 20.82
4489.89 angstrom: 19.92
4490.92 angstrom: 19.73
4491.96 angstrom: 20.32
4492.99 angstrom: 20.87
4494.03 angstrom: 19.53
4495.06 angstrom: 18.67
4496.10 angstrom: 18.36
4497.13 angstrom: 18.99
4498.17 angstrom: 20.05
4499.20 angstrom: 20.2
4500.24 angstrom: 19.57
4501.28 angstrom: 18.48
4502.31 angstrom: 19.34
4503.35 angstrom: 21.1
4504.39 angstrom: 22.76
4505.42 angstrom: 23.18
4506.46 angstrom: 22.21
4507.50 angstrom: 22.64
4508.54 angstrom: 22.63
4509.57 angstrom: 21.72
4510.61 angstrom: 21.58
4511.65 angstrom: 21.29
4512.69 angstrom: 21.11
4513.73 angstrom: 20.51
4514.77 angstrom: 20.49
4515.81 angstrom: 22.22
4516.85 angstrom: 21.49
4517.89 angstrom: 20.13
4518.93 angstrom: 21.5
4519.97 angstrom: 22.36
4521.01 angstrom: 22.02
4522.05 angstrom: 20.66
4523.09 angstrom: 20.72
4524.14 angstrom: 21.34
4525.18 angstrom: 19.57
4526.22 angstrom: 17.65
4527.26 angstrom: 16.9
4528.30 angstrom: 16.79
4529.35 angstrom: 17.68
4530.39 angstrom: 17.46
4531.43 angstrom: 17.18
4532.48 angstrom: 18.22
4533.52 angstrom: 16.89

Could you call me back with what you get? 1826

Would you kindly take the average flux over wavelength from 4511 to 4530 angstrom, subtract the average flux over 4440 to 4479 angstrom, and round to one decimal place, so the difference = 1.9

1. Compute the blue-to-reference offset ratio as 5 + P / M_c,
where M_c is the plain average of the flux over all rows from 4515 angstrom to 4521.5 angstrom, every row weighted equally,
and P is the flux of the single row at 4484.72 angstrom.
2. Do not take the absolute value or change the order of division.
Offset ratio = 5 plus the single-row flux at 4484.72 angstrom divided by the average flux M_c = 6.0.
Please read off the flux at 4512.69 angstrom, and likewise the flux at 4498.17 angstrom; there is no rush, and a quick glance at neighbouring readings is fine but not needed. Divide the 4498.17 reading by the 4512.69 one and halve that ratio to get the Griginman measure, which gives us 0.47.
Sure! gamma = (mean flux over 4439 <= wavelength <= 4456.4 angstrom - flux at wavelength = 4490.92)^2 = 3.0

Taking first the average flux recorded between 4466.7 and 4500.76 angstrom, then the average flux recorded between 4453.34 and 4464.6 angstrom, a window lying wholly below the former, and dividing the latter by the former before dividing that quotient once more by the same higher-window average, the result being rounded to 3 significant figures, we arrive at 0.0393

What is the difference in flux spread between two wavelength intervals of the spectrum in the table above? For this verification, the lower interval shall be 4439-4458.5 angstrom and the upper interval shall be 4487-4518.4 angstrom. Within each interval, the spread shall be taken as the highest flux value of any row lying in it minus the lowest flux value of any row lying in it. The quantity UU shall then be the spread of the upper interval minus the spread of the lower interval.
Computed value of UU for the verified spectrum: -2.2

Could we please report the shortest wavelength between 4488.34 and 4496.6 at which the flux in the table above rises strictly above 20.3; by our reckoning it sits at 4488.85 angstrom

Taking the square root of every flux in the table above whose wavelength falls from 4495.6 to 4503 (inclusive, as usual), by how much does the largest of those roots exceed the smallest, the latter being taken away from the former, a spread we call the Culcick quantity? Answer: 0.21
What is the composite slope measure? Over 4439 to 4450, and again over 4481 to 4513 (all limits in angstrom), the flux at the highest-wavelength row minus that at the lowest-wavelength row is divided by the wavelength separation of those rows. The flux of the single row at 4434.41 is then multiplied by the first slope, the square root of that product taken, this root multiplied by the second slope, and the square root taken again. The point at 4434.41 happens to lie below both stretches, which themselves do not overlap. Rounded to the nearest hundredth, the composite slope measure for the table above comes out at 0.24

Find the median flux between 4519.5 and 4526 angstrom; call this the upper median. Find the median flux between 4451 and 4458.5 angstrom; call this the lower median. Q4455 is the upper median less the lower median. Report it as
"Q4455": 5.5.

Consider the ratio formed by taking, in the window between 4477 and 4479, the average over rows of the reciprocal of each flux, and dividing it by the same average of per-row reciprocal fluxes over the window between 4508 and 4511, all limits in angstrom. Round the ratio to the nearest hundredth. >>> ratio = 1.01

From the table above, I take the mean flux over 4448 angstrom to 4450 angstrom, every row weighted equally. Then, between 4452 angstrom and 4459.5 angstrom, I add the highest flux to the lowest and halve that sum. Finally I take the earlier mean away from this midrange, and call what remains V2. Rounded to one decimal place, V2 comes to -3.4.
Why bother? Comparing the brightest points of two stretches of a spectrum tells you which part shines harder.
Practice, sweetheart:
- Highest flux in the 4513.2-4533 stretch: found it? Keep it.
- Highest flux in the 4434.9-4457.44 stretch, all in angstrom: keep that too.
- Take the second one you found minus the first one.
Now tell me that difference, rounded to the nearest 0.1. -2.3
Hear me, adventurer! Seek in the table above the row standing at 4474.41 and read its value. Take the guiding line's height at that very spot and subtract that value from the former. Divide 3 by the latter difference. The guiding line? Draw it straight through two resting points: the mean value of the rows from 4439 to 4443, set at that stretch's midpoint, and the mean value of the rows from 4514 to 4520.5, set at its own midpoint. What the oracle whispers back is -2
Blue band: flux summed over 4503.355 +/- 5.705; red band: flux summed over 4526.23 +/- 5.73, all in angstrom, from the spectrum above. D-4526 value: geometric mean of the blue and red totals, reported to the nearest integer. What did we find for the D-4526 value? 220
